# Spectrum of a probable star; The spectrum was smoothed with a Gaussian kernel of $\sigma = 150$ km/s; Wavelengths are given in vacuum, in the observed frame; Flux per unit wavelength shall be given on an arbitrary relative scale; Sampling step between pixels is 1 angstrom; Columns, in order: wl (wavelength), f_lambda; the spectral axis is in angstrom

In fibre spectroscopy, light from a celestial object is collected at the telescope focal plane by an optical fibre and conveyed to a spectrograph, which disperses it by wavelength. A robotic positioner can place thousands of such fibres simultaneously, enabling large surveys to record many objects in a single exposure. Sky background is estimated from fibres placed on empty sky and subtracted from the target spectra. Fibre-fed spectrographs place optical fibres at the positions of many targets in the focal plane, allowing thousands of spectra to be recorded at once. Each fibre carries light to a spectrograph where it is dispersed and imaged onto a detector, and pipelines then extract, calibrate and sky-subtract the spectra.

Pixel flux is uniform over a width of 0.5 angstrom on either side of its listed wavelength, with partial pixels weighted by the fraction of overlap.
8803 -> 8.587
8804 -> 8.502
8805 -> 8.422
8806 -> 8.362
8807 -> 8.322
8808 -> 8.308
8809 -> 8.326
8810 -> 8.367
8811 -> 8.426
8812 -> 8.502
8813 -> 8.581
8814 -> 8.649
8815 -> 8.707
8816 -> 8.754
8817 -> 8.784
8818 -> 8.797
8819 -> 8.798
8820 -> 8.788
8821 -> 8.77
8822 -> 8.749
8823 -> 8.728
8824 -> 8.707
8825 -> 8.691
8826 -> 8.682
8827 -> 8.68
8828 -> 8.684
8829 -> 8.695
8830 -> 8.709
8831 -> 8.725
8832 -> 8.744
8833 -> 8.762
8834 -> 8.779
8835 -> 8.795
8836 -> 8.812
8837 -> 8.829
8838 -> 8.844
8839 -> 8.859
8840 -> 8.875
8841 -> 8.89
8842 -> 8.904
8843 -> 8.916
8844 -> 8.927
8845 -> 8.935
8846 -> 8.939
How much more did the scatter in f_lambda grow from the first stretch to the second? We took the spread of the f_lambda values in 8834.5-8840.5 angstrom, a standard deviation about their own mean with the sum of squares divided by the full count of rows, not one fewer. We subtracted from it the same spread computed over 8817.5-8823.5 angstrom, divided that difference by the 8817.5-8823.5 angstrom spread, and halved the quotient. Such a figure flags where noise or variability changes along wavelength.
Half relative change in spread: 0.0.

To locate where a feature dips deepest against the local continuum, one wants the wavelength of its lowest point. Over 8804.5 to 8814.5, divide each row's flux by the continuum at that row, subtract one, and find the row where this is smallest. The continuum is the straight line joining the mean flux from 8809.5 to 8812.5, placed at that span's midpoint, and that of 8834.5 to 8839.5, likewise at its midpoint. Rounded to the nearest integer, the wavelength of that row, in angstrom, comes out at 8808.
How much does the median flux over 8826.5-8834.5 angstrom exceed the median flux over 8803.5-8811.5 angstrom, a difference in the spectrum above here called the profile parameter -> 0.4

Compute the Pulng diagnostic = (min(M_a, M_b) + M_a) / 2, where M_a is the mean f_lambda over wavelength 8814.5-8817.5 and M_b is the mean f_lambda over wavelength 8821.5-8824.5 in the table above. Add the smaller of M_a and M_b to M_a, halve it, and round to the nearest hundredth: 8.74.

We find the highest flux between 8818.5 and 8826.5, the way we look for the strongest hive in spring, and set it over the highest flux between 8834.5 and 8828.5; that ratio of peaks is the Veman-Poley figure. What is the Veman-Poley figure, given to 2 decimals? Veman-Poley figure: 1.00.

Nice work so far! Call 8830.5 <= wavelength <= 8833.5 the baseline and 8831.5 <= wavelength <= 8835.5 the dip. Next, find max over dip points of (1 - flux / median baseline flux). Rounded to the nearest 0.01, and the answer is 0.00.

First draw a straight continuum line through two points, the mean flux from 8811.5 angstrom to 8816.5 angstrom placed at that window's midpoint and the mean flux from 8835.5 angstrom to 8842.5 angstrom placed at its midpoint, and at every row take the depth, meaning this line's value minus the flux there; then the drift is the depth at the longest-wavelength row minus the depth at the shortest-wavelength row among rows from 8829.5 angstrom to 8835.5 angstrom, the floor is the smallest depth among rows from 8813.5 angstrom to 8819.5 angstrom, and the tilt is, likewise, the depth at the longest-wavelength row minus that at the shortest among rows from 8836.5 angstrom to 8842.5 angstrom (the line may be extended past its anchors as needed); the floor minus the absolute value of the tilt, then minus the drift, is -0.11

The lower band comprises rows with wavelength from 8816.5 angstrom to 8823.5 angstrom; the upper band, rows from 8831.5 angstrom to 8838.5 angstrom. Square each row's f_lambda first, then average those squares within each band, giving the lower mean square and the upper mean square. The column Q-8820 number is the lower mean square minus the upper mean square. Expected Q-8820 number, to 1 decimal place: -0.4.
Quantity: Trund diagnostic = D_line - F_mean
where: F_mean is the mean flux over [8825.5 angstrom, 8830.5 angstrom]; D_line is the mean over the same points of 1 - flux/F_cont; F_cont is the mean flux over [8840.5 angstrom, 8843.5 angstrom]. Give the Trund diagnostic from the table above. -8.67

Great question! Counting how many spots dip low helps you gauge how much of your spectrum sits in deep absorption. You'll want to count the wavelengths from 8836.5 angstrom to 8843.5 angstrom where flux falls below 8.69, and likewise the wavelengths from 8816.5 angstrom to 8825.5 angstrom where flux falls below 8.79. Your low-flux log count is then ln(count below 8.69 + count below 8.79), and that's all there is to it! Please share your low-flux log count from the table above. 1.95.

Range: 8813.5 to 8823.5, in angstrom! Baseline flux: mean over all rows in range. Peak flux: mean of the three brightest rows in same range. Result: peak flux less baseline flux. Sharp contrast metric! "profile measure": 0.042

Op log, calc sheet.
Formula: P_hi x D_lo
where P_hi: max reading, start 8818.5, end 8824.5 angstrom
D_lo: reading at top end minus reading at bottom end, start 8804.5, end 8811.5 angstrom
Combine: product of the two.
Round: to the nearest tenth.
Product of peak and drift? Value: 0.0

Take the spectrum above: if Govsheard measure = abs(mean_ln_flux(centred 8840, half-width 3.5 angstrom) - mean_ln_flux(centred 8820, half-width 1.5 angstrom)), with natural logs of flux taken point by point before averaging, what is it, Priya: 0.010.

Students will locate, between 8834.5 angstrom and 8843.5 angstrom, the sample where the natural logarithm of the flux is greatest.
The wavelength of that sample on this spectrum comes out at 8843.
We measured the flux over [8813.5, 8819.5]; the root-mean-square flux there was 8.75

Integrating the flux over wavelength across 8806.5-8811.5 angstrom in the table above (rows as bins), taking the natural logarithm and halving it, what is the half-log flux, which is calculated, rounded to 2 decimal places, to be 1.87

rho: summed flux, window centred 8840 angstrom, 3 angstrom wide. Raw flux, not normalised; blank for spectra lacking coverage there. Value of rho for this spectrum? 26.6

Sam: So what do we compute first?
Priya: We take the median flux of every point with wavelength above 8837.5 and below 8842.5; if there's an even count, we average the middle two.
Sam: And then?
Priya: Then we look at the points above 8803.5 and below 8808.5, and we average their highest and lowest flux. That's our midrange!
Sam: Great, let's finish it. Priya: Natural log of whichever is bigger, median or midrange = 2.18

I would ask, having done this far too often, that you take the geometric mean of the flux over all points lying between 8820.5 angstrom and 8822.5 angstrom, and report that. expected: 8.76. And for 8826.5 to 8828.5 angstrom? 8.68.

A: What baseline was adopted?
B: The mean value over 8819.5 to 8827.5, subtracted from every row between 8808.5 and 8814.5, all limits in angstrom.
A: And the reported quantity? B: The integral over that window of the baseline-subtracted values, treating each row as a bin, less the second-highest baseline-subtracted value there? -1.4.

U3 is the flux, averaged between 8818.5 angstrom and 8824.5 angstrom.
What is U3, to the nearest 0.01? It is 8.76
